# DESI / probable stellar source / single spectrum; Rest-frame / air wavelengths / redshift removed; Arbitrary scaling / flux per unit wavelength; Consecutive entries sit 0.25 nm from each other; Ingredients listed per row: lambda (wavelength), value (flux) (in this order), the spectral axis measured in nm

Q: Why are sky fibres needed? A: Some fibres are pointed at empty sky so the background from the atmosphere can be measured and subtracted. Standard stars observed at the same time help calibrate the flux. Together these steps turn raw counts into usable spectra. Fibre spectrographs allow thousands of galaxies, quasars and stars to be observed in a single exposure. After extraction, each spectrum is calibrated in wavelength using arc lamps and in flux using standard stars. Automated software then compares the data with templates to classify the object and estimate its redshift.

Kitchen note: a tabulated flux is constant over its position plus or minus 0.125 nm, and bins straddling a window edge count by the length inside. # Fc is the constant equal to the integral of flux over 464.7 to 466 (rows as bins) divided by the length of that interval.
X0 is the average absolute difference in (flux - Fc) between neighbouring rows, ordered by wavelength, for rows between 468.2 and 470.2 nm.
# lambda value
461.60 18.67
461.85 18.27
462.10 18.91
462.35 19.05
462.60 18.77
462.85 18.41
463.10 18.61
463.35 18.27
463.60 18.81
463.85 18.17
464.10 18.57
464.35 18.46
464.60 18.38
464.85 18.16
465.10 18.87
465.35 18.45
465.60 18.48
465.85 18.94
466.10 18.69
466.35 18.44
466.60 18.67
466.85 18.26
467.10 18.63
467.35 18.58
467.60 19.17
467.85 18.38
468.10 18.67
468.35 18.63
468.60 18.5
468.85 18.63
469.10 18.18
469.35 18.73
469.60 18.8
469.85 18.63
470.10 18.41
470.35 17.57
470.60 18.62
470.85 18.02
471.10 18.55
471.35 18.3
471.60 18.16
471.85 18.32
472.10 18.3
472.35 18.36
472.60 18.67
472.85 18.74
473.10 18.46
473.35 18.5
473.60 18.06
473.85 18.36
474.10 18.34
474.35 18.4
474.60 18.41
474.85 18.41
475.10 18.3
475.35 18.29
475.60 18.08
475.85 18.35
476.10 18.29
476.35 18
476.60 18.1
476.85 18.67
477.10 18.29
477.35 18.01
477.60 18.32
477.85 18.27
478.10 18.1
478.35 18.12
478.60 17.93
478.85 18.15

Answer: 0.25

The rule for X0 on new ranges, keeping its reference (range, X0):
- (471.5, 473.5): 0.13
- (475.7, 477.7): 0.28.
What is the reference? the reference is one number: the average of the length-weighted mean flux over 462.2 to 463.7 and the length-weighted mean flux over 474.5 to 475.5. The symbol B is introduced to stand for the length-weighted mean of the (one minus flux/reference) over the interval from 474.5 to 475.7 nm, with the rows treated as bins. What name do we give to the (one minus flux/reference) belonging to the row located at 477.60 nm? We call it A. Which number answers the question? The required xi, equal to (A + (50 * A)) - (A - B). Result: 0.5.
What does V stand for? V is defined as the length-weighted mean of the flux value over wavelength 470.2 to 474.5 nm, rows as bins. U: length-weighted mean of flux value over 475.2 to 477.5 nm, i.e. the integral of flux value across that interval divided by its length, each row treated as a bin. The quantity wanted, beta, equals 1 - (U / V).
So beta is 0.006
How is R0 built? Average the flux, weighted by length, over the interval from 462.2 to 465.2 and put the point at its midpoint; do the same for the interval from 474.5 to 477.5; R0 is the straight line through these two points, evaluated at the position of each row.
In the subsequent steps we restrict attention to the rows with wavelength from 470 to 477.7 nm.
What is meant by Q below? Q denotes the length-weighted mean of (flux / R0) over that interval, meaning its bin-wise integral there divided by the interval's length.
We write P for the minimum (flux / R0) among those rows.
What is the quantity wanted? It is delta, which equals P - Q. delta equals -0.045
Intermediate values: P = 0.955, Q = 1.00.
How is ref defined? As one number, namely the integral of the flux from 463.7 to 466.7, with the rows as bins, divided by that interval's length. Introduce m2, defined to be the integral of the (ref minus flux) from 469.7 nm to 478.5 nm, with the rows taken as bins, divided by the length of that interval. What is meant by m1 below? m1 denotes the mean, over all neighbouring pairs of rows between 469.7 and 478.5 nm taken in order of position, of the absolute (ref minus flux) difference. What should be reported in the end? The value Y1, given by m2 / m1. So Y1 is 0.9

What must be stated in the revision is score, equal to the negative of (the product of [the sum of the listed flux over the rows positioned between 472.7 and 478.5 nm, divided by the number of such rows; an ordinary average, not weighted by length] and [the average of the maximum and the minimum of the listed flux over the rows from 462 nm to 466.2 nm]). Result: -340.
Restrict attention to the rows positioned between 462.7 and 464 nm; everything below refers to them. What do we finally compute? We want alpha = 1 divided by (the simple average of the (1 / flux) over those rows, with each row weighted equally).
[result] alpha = 18.5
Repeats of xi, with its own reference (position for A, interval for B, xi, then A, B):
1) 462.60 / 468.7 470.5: -0.7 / -0.015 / 0.004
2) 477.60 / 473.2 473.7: 0.5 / 0.010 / 0.011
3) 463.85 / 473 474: 0.9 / 0.018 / 0.009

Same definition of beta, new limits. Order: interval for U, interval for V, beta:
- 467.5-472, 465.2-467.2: 0.006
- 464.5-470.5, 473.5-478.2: -0.015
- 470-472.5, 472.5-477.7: 0.004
